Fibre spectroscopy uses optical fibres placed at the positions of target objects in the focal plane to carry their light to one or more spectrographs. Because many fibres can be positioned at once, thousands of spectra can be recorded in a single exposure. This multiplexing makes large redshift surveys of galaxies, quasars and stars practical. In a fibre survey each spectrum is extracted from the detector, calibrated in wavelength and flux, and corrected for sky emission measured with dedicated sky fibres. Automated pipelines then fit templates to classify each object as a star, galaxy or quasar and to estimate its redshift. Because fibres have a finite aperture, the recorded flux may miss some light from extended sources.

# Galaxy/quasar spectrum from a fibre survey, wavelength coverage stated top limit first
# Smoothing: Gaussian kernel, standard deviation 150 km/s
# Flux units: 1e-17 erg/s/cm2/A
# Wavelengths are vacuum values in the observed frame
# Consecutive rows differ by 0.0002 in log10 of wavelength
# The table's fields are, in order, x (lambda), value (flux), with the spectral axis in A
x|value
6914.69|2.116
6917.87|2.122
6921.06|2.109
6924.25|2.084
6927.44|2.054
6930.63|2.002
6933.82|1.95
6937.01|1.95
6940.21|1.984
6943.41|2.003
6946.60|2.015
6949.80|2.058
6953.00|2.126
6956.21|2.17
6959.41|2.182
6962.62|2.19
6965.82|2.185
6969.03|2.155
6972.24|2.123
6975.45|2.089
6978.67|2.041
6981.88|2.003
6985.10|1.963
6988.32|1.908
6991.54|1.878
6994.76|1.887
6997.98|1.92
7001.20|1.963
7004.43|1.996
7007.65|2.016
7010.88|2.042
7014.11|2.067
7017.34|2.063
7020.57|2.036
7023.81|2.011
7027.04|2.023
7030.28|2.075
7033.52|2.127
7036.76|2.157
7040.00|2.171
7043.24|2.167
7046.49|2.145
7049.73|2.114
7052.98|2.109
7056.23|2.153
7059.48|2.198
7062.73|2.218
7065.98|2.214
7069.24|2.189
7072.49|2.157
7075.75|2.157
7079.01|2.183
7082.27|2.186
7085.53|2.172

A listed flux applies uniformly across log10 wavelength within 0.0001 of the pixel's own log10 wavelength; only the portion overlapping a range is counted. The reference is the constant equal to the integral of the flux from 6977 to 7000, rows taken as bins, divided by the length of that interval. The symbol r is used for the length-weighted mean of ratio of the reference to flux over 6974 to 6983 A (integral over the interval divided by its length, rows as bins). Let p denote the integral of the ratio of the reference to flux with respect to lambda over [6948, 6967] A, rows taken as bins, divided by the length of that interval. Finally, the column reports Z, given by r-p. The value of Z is 0.045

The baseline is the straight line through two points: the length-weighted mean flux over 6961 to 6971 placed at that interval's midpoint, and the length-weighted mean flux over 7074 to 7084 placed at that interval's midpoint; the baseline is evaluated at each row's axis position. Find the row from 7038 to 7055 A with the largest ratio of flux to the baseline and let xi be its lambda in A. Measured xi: 7040.00 A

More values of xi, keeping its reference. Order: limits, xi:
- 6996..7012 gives 7010.88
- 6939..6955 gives 6953.00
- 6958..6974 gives 6962.62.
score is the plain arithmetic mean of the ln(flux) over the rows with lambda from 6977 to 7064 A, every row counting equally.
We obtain 0.719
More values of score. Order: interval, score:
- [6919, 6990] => 0.722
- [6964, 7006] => 0.696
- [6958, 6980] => 0.760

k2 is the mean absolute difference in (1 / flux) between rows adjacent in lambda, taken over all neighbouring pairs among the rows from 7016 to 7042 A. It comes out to 0.0070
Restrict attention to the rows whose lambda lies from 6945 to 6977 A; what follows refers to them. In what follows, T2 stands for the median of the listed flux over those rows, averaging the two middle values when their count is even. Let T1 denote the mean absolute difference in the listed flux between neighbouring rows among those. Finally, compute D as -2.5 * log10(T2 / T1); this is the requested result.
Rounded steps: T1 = 0.031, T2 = 2.14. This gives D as -4.61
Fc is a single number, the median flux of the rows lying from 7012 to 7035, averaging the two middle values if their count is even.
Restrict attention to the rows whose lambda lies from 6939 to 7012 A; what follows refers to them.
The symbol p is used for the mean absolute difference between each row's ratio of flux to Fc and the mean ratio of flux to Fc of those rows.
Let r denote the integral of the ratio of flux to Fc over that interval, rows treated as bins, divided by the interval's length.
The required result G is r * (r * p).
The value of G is 0.038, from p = 0.039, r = 0.99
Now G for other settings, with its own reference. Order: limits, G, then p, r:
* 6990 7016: 0.026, 0.029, 0.96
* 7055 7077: 0.013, 0.012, 1.06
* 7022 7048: 0.028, 0.027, 1.02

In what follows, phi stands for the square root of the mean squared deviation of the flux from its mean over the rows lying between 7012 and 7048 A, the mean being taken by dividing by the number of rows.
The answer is 0.057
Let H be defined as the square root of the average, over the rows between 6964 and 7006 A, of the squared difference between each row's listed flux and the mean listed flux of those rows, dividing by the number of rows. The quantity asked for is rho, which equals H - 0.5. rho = -0.40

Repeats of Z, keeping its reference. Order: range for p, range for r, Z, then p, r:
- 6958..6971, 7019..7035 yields 0.053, 0.89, 0.946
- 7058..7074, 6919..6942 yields 0.077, 0.89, 0.962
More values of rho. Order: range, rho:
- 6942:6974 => -0.43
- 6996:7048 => -0.43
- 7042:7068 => -0.46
